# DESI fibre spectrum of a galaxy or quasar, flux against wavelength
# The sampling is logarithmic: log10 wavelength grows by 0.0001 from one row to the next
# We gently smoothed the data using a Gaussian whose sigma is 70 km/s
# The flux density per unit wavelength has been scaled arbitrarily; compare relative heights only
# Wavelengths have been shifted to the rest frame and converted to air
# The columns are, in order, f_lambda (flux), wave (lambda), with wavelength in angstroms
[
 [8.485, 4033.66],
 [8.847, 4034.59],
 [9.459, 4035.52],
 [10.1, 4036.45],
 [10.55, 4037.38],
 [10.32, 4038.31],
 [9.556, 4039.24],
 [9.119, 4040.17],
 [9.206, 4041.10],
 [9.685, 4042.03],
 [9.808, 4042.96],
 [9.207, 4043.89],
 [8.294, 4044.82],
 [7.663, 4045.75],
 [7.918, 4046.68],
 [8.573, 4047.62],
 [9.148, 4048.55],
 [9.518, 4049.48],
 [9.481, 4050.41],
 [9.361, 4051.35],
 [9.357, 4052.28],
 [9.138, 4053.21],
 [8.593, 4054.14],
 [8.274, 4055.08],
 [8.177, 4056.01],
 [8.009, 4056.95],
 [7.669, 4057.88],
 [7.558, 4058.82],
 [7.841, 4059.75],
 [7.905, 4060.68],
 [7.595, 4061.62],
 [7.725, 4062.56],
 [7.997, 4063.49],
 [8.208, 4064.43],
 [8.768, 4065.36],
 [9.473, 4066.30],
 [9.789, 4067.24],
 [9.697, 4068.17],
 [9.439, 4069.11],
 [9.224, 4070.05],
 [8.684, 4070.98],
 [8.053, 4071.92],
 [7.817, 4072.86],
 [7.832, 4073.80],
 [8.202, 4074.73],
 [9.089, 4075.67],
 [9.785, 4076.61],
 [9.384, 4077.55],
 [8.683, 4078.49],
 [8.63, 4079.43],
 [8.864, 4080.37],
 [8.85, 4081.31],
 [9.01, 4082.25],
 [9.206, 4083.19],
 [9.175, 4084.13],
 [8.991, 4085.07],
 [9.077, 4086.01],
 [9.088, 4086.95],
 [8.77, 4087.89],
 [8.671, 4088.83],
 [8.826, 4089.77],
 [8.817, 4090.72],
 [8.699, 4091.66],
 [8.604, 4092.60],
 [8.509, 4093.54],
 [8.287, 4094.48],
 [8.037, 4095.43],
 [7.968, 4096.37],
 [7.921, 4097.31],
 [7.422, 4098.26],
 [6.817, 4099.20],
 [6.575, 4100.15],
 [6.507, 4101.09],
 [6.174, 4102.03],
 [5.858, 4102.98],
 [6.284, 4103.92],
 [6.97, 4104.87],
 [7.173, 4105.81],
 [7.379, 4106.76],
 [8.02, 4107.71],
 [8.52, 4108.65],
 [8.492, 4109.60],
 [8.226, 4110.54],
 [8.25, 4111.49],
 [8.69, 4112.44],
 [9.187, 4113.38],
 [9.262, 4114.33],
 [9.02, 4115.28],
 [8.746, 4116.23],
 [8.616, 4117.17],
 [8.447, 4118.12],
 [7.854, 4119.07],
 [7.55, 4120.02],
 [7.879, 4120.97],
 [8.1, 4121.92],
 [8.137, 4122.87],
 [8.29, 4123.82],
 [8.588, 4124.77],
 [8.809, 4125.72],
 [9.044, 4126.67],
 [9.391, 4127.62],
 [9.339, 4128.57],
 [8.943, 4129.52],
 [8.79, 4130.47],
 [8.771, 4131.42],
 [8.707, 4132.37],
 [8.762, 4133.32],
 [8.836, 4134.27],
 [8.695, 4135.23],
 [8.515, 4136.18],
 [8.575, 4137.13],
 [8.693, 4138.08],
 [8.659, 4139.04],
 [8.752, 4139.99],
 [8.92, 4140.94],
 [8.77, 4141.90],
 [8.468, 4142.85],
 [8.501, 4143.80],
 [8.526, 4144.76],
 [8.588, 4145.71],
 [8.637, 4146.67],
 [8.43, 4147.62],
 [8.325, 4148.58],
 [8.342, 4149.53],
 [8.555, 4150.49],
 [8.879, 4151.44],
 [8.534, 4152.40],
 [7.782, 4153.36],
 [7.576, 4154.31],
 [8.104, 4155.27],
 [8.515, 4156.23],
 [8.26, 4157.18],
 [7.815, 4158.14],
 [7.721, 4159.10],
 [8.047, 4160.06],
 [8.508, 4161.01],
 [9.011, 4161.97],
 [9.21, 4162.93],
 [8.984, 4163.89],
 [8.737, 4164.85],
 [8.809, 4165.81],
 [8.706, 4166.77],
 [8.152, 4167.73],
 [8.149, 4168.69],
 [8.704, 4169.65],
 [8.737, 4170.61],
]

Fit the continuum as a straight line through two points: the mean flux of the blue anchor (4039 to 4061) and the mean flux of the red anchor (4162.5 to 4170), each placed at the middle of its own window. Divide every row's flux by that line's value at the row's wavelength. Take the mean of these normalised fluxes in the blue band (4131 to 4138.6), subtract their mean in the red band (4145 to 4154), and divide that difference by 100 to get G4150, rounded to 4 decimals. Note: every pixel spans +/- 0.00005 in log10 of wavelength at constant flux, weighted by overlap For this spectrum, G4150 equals 0.0003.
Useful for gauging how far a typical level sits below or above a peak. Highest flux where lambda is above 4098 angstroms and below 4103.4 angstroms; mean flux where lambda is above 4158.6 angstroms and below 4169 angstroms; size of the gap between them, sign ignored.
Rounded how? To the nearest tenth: 1.1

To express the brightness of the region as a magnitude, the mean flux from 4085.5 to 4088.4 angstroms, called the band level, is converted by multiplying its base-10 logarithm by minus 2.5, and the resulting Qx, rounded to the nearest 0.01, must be -2.38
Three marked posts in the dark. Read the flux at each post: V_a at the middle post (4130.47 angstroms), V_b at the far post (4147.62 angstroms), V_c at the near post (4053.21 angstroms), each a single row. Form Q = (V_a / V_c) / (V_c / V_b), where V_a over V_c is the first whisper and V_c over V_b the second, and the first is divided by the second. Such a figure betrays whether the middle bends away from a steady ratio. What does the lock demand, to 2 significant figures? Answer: 0.89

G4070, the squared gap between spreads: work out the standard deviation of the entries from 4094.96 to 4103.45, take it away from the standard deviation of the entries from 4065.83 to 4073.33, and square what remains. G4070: 0.006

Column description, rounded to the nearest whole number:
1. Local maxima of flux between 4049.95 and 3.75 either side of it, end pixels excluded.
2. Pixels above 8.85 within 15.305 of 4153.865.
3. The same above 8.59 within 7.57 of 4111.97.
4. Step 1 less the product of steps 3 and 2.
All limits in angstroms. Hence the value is -29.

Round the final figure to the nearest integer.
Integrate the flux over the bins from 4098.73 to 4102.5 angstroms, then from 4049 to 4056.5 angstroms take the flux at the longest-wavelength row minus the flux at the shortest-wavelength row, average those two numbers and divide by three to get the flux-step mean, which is 4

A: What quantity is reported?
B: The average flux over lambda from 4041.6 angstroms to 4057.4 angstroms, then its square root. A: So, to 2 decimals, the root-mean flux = 2.97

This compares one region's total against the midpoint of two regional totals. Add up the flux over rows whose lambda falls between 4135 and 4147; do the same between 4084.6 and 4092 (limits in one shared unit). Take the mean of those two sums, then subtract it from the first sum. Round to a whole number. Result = 21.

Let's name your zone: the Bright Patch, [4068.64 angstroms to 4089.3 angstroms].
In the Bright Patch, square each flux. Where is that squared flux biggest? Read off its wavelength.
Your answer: 4076.61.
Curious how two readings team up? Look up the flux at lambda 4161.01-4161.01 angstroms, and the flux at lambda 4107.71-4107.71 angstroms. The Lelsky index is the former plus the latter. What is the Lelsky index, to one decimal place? 16.5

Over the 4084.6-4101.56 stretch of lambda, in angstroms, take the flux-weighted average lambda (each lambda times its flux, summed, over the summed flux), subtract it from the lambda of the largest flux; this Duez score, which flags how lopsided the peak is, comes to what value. -5.7 angstroms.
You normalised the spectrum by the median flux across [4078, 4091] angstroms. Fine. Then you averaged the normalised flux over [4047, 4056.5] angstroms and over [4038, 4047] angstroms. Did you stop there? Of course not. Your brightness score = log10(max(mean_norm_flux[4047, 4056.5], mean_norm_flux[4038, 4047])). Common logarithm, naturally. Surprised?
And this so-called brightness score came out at 0.011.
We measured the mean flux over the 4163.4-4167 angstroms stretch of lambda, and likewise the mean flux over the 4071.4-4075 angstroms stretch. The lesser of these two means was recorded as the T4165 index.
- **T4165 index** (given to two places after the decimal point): 7.98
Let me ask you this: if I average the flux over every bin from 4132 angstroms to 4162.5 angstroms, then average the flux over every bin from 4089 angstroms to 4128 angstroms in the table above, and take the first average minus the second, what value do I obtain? 0.42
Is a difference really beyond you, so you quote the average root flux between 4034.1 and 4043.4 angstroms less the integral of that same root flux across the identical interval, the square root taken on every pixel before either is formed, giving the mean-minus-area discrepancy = -26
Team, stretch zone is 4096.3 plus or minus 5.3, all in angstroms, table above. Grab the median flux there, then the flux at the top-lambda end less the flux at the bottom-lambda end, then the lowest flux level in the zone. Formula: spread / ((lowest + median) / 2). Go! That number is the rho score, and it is -0.30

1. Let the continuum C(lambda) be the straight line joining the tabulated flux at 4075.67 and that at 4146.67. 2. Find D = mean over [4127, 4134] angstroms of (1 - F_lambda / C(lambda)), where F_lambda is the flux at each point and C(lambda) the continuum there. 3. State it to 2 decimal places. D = -0.02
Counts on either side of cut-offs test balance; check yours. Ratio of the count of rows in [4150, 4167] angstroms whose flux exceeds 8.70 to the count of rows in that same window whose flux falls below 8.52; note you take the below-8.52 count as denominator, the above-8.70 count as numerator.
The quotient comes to 0.78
